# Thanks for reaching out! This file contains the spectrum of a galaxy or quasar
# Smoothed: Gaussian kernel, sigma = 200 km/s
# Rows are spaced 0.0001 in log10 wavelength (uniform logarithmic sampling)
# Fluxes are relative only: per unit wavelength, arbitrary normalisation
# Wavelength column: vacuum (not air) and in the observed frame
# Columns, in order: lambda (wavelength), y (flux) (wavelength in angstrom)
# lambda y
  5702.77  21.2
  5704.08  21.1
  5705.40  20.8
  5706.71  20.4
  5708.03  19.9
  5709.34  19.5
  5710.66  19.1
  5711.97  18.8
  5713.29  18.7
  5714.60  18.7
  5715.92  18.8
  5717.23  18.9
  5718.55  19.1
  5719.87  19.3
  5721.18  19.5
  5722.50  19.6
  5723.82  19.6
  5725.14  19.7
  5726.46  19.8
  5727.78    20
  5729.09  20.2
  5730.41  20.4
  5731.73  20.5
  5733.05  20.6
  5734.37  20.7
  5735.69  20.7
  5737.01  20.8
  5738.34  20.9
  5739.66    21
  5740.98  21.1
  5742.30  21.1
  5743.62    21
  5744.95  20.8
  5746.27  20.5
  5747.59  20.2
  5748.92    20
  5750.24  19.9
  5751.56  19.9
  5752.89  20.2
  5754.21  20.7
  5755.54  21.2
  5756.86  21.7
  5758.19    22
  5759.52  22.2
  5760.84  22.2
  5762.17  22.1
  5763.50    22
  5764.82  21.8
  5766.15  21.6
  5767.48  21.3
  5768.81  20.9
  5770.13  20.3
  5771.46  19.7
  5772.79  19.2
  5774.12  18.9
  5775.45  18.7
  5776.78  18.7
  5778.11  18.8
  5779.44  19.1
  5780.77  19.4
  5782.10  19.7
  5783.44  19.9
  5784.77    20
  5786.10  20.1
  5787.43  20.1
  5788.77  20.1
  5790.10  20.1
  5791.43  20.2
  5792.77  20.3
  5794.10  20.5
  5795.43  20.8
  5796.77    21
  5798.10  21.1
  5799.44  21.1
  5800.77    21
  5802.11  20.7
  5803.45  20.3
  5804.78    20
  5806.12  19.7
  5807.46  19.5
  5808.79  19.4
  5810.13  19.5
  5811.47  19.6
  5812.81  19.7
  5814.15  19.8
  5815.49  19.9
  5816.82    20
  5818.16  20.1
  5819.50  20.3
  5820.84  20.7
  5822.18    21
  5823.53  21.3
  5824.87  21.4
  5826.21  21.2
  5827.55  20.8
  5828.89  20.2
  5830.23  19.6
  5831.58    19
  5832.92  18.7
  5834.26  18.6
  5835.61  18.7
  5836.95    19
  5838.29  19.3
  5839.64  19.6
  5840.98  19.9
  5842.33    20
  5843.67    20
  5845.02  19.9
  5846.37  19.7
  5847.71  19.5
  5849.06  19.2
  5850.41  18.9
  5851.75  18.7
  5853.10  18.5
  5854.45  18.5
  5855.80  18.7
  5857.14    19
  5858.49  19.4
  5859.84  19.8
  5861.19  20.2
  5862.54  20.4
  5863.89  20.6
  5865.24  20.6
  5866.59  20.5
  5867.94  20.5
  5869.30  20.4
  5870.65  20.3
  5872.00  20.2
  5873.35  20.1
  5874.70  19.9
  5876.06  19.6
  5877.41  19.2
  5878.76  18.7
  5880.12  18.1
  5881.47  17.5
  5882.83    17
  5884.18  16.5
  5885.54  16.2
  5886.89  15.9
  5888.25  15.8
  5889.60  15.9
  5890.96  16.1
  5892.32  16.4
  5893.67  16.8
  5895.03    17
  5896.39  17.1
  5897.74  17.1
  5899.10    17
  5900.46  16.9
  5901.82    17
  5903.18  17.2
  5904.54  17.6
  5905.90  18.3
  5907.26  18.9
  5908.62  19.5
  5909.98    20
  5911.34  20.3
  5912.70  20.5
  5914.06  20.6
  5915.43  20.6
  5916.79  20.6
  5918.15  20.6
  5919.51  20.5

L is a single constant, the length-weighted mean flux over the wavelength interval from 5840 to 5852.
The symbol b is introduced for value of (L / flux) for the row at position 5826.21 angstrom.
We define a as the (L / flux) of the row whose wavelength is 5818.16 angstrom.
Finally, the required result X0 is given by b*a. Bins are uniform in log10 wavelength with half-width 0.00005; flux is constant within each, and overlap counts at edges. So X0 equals 0.90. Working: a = 0.97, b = 0.92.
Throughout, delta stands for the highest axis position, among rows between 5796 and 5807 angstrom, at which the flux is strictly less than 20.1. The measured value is 5806.12 angstrom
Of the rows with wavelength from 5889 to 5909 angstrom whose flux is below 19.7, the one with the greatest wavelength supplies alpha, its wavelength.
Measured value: 5908.62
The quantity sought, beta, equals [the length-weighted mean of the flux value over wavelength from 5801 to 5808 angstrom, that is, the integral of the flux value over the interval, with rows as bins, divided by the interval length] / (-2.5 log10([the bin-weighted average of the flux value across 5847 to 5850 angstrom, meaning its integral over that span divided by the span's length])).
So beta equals -6.25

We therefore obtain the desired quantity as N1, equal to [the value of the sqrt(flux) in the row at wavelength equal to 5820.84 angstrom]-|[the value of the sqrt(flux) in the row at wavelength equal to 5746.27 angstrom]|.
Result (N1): 0.02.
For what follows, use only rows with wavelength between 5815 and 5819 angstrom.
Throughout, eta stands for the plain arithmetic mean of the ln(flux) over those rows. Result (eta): 3.00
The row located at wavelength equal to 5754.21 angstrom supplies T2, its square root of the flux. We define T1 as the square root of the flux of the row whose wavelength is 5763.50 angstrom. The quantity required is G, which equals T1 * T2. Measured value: 21.3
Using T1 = 4.69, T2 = 4.55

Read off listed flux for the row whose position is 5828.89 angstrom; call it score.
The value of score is 20.2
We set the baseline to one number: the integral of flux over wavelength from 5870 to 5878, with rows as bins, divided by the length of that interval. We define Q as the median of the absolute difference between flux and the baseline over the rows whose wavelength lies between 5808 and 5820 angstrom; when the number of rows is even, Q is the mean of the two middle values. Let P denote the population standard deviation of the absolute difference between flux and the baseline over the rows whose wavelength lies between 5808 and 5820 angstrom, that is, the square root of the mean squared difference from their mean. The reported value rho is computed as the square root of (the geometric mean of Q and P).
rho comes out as 0.42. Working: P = 0.16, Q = 0.2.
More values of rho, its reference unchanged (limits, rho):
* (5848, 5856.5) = 0.73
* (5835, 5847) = 0.53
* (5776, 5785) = 0.69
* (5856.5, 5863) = 0.60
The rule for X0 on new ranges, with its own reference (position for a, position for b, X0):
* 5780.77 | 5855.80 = 1.06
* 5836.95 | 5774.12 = 1.07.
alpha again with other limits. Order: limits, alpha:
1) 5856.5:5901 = 5900.46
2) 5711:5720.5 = 5719.87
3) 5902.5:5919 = 5908.62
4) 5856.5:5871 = 5858.49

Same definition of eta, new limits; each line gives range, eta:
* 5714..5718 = 2.93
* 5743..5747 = 3.03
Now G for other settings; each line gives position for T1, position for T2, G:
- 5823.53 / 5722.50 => 20.4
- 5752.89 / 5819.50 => 20.2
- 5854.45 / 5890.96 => 17.3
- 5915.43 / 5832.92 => 19.6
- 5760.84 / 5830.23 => 20.9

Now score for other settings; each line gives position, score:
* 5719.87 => 19.3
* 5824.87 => 21.4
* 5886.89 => 15.9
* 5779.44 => 19.1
